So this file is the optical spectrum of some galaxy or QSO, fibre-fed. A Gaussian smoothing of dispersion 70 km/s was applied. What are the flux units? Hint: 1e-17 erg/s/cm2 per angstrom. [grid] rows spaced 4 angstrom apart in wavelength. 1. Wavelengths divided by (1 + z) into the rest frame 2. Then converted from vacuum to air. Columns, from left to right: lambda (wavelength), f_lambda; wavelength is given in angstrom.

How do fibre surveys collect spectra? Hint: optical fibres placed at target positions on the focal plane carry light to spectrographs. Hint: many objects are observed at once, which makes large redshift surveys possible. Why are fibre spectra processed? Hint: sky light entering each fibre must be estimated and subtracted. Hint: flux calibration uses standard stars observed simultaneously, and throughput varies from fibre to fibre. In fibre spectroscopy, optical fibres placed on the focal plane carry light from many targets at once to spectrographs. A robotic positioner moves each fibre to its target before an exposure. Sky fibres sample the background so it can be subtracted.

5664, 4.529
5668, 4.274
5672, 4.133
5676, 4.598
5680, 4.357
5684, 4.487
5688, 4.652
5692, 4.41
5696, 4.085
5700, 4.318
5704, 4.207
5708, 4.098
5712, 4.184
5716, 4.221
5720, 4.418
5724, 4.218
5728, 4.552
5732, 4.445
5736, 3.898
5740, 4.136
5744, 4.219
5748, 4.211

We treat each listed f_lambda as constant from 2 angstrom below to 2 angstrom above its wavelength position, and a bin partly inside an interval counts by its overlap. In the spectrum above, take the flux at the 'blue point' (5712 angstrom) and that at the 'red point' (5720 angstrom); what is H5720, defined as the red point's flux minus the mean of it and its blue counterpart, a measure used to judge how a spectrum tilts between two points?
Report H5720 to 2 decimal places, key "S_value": 0.12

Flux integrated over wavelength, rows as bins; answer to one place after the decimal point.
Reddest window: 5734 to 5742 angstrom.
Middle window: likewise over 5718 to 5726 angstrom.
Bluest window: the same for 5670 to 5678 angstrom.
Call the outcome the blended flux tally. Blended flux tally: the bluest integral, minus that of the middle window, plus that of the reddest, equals 32.5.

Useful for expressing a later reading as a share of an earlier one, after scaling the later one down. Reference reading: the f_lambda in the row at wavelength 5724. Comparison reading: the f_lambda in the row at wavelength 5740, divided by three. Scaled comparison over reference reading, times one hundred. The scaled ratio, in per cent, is 32.7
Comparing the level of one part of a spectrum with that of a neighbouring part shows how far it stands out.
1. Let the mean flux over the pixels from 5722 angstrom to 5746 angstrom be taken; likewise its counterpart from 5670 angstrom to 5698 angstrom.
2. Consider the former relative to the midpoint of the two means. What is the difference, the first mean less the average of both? -0.072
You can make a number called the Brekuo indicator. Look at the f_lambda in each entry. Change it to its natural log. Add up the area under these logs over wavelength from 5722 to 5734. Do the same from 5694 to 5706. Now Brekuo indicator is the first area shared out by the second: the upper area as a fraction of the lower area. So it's 1.03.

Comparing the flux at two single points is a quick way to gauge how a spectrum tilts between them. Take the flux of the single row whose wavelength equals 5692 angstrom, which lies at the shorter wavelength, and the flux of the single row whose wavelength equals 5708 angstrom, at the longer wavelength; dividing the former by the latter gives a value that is 1.08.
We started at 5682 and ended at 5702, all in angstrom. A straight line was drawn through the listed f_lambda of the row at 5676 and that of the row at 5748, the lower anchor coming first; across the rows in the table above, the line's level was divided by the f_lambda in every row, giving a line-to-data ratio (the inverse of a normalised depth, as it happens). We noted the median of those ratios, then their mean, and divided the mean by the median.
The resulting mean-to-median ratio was 1.01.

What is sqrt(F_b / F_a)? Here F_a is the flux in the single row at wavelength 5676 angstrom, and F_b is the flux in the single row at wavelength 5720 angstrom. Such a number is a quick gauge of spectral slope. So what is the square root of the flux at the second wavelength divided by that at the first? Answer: 0.98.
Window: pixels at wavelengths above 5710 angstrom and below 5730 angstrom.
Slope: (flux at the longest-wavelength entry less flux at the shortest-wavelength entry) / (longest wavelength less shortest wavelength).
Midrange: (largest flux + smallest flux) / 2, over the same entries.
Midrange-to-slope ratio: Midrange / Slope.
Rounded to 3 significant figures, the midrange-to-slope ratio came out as 190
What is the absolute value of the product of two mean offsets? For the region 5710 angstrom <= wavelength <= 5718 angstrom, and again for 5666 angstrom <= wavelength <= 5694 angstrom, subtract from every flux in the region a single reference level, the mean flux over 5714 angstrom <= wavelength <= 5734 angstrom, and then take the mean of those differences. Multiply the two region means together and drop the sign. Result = 0.008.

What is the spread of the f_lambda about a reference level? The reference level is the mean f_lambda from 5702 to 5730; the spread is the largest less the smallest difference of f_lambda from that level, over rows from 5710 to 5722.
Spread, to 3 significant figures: 0.234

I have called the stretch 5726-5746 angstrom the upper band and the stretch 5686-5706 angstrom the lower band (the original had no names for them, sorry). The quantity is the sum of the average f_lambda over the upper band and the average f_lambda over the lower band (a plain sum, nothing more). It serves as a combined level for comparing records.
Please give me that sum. 8.58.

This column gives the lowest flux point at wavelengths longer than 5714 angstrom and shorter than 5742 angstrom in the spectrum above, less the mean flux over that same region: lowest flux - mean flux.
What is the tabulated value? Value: -0.372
